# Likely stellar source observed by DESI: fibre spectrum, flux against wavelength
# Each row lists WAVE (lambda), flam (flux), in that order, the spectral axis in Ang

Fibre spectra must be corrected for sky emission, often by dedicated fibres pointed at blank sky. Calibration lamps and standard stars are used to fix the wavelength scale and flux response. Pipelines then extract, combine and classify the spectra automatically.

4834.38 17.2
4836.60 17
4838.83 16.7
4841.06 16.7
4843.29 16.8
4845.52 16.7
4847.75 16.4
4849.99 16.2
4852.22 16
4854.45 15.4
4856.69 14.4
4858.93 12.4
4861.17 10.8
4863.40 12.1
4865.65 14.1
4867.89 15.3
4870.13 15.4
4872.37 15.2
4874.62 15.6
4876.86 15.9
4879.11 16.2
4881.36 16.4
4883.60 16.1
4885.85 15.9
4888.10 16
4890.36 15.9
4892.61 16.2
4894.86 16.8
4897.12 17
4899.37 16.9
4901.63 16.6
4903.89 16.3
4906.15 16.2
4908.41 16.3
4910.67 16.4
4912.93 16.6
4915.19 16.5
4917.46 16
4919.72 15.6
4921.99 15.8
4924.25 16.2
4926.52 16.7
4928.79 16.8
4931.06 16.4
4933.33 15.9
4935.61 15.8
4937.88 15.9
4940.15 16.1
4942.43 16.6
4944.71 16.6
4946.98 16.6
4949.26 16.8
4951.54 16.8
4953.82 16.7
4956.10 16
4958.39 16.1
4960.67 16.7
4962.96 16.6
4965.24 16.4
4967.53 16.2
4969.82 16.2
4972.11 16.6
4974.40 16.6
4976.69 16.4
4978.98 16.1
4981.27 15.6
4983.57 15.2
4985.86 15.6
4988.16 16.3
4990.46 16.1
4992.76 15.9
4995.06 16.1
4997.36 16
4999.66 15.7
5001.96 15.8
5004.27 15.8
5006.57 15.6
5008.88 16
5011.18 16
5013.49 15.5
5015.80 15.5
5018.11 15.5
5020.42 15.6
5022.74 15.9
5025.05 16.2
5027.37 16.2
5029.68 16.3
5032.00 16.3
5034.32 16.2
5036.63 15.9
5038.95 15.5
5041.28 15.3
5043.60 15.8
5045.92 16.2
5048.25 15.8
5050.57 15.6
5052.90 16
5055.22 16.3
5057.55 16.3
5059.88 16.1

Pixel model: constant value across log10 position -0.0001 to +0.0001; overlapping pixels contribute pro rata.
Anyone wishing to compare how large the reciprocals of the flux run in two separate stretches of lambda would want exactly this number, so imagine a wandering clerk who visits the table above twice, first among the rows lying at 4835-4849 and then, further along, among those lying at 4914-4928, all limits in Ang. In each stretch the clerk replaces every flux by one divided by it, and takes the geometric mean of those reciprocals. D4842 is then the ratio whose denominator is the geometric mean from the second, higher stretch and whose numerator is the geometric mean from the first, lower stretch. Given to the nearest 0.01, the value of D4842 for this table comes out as 0.96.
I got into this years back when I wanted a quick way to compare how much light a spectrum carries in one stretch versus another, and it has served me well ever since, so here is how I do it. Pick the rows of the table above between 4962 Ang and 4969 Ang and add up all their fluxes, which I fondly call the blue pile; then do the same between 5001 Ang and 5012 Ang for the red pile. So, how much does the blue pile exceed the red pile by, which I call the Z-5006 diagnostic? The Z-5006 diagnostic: -30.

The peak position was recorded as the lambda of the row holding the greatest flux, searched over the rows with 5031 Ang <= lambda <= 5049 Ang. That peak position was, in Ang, 5032.00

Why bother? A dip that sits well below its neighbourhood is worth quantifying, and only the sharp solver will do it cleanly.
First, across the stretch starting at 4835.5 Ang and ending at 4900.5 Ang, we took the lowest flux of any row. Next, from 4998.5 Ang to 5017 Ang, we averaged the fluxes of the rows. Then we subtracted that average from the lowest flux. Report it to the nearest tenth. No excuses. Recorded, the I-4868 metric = -4.9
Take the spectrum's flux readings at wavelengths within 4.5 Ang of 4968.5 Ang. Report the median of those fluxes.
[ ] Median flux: 16.3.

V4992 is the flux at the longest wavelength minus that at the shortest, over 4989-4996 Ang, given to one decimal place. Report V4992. 0.0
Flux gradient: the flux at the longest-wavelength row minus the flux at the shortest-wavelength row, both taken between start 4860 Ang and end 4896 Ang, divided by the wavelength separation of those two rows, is 0.178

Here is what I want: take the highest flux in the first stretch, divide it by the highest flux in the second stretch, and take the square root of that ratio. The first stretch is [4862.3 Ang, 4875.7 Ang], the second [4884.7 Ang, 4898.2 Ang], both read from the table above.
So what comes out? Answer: 0.958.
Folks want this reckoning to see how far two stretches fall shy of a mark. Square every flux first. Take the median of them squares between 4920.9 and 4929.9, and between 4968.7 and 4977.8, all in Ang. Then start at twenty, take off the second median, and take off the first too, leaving -523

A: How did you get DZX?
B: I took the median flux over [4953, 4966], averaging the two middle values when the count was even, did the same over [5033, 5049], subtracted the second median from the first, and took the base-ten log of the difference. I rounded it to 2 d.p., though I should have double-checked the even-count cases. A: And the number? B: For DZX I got -0.15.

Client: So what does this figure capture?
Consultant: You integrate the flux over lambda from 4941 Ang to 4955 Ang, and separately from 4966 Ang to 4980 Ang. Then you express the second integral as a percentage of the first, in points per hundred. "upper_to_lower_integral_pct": 98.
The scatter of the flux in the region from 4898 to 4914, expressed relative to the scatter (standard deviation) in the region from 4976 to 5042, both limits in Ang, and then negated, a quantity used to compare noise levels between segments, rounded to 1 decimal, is -0.7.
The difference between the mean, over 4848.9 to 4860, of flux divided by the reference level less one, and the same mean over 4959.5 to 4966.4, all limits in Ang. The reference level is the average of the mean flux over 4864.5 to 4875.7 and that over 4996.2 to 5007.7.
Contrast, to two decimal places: -0.11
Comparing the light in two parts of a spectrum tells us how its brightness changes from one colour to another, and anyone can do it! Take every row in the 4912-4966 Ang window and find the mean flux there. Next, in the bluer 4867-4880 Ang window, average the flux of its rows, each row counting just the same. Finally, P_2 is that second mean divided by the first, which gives 0.95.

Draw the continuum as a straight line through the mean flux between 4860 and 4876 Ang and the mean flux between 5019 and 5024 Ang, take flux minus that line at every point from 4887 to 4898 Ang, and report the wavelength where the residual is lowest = 4890.36 Ang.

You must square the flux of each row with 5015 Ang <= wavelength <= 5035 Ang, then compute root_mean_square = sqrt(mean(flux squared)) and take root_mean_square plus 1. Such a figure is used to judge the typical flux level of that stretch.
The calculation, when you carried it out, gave 17.0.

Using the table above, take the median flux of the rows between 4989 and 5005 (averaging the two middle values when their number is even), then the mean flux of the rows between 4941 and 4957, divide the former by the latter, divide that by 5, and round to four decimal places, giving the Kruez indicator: 0.1917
